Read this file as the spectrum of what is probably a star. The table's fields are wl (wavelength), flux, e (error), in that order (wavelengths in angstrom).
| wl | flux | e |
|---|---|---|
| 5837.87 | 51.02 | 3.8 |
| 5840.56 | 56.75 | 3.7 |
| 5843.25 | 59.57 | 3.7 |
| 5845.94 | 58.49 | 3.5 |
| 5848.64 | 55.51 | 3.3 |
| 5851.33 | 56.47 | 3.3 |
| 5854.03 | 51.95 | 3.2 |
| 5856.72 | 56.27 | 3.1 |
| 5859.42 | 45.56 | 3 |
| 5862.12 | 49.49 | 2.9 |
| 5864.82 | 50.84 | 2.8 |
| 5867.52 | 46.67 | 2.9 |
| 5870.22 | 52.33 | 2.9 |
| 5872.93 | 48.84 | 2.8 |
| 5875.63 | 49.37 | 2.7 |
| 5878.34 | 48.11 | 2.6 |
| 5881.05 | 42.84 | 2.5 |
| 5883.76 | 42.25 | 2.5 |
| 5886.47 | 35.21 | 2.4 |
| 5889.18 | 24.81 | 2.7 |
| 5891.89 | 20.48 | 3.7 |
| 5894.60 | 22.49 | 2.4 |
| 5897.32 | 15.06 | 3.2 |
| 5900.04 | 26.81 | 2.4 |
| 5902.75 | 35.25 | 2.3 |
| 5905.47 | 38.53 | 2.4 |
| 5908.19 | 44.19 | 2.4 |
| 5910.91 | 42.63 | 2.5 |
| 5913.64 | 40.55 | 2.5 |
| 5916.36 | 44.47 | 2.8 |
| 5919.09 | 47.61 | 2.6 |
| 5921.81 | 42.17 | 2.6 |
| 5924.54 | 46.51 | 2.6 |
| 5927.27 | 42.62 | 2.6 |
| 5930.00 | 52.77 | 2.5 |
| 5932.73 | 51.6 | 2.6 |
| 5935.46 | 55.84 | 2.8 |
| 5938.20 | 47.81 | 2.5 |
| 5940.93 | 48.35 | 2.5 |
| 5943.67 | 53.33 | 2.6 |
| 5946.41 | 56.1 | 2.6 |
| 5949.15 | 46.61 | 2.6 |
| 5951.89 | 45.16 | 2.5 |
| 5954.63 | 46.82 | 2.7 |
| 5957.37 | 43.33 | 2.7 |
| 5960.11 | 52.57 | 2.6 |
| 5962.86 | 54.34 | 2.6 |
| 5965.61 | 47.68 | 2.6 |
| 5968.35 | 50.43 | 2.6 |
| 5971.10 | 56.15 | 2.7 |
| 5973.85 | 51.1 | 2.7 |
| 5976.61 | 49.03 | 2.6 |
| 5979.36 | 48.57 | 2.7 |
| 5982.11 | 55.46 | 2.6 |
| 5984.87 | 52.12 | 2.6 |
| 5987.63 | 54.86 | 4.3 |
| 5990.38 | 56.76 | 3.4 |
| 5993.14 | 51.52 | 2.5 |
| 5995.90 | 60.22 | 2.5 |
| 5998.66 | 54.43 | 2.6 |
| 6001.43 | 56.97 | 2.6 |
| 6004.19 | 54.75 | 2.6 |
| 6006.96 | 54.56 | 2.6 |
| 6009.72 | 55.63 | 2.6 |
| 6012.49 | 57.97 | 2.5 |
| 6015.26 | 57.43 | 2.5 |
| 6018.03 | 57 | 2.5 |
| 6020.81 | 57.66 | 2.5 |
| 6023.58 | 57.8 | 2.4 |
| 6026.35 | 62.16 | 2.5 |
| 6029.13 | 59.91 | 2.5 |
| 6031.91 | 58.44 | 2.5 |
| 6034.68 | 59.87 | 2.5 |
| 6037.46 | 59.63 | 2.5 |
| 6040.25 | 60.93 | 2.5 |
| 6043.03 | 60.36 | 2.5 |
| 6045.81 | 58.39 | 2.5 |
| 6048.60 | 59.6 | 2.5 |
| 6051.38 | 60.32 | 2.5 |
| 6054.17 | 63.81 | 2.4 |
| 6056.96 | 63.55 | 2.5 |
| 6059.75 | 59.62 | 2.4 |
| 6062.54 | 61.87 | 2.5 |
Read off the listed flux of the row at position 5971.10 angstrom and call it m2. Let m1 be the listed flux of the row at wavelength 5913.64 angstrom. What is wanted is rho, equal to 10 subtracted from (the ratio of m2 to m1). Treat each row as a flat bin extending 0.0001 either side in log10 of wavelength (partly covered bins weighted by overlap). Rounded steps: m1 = 40.55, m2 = 56.15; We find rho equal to -8.6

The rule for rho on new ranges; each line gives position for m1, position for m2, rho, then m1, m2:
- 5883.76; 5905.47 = -9.1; 42.25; 38.53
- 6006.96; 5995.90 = -8.9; 54.56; 60.22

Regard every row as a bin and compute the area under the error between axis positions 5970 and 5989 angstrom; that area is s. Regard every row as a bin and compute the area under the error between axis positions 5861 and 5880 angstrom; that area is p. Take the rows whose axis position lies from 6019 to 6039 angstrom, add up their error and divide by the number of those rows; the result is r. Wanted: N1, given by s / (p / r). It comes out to 2.57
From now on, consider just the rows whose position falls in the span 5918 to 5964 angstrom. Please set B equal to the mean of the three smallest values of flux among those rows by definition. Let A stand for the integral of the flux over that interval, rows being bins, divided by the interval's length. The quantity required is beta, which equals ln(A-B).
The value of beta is 1.8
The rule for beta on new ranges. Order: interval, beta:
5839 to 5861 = 1.4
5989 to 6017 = 0.9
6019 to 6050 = 0.4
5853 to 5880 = 1.1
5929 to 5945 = 0.8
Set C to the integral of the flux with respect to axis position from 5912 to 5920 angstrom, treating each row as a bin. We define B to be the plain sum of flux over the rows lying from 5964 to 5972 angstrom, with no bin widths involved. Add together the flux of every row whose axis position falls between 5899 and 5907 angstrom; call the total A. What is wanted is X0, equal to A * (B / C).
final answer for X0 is 44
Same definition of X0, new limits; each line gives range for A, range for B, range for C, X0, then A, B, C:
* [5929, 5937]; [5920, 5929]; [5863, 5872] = 47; 160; 131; 449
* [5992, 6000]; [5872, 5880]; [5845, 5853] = 54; 166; 146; 452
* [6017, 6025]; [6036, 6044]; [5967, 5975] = 74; 172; 181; 421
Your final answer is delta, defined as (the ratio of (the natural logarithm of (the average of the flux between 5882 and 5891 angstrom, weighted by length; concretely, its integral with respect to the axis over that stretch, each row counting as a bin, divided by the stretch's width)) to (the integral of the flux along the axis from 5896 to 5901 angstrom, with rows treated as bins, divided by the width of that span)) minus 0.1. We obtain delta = 0.072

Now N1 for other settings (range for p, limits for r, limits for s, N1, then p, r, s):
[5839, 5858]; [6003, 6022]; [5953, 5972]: 1.97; 64.7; 2.54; 50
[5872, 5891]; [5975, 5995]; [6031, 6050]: 2.82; 49.8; 2.96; 48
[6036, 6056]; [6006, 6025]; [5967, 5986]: 2.54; 49.7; 2.51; 50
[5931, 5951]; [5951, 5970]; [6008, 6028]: 2.52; 51.9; 2.61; 50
